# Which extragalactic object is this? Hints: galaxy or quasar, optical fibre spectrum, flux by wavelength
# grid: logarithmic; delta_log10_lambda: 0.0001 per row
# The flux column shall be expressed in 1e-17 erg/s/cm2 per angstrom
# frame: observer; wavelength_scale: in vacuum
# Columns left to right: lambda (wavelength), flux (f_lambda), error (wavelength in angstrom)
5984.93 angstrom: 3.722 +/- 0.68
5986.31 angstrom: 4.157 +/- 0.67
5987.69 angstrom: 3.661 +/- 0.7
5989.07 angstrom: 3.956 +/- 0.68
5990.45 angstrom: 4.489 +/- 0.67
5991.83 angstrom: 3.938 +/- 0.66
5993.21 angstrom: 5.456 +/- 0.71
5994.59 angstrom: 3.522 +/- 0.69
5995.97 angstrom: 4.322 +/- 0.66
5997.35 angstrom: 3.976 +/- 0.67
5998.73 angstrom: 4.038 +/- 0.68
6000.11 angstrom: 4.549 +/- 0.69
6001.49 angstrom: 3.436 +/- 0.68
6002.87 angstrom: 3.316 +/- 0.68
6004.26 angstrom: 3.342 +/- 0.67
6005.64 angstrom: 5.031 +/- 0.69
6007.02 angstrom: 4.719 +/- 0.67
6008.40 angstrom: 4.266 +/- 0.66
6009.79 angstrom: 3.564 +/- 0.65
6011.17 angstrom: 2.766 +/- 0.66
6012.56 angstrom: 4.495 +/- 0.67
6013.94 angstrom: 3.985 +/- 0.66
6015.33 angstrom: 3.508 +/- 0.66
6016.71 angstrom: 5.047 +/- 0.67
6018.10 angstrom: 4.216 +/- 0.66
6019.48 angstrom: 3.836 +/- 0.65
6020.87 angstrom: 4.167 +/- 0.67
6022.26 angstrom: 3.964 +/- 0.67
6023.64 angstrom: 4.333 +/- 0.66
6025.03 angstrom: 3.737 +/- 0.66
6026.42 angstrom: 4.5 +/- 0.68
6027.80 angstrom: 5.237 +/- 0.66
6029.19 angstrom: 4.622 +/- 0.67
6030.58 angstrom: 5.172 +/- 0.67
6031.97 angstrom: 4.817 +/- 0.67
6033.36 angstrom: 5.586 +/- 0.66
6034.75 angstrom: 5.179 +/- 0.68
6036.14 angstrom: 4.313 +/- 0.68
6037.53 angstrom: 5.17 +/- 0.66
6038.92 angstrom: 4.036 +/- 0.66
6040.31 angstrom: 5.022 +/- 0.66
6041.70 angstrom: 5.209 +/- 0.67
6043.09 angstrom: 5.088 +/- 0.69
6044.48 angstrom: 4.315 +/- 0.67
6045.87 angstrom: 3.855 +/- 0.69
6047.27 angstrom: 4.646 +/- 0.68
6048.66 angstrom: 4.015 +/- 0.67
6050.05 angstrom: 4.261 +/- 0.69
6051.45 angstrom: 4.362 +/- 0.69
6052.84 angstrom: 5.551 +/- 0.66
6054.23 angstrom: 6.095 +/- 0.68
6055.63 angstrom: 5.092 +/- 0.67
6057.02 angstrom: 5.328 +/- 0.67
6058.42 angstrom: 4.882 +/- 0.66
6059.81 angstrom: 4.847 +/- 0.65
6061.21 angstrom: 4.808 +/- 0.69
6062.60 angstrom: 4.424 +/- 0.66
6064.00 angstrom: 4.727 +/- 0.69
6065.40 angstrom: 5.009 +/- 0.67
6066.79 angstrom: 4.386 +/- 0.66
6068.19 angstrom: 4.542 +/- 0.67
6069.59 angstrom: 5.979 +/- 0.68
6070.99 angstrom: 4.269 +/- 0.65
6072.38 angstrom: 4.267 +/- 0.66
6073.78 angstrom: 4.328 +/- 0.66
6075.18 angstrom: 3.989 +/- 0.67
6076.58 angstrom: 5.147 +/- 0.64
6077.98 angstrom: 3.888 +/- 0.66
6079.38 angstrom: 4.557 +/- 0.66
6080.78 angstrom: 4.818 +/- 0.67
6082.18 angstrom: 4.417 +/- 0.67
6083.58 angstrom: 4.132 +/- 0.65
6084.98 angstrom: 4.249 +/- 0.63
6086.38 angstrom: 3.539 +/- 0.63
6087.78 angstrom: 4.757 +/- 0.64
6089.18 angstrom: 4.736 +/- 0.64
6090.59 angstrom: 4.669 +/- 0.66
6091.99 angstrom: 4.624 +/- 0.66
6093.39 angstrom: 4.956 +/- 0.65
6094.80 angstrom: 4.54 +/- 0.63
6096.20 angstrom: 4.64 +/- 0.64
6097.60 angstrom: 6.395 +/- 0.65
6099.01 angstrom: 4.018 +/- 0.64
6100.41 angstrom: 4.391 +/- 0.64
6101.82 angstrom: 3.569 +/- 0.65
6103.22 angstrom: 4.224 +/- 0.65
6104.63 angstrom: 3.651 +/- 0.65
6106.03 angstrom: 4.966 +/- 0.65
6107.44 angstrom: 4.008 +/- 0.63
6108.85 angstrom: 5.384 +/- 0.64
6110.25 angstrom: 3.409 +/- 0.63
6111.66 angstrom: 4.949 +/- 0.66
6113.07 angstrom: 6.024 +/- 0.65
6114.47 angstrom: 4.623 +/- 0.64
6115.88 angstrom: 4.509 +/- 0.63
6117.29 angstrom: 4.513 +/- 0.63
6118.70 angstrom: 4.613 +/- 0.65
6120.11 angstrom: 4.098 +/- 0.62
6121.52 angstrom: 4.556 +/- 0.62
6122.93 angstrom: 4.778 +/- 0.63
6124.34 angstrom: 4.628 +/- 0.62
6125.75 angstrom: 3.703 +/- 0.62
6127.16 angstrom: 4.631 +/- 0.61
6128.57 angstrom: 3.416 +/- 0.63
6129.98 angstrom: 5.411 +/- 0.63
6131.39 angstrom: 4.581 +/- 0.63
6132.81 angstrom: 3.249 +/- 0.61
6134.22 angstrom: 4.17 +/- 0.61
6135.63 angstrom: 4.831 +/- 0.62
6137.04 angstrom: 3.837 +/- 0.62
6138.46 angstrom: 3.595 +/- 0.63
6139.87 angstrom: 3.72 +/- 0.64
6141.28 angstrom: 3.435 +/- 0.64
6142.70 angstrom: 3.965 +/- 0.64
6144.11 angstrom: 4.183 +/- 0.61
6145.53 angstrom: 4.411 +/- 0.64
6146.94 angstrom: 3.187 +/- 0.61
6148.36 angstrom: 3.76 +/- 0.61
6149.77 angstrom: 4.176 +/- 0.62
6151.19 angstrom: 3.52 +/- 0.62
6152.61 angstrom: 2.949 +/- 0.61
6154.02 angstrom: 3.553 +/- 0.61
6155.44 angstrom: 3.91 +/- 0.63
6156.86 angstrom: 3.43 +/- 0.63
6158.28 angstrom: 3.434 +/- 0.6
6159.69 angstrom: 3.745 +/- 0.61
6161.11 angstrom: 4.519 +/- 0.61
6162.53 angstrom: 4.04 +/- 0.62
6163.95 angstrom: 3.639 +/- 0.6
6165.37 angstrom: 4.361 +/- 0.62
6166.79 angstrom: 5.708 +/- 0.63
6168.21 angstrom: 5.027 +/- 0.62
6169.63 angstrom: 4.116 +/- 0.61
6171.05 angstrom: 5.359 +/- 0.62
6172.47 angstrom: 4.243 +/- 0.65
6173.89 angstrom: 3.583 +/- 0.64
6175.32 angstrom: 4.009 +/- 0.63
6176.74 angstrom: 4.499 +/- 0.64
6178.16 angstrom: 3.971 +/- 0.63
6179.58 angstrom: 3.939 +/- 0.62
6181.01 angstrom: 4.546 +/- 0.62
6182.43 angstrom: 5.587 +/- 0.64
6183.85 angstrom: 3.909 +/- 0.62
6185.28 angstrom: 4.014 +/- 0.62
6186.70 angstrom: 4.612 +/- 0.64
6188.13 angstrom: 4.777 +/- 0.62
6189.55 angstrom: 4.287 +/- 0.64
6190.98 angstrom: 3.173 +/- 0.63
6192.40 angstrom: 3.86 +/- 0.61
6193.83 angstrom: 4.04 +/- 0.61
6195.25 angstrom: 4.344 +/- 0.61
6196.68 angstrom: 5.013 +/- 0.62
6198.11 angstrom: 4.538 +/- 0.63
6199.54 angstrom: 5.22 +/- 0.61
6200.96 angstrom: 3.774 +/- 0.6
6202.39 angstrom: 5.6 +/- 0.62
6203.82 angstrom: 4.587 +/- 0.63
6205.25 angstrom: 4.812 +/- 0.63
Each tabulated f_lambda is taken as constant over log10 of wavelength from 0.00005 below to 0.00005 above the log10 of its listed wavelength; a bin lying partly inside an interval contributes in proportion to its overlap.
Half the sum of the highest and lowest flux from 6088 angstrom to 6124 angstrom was 4.90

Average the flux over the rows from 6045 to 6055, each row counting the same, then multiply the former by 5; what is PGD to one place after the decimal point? 23.4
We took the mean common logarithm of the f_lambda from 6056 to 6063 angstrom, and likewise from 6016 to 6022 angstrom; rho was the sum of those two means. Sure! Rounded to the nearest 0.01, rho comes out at 1.32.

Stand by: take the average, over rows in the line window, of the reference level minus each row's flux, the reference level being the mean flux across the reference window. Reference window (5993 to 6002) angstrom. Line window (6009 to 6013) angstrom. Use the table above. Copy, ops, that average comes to 0.6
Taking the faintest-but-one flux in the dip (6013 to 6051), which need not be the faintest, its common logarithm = 0.57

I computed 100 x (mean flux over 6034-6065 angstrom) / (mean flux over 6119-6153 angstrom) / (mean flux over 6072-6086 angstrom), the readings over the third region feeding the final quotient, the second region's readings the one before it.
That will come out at 27.1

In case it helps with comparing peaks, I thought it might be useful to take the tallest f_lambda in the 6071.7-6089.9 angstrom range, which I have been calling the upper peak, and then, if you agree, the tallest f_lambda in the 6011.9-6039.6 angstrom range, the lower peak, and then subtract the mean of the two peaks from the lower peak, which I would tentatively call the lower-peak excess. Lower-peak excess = 0.22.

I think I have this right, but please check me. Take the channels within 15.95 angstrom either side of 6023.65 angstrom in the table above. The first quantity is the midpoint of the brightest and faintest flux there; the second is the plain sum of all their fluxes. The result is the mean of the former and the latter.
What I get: 52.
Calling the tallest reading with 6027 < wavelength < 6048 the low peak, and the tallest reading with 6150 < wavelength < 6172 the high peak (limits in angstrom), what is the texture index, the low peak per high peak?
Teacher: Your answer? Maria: 0.98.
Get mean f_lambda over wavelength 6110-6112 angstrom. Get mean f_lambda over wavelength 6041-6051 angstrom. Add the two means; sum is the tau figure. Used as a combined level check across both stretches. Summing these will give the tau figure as 8.7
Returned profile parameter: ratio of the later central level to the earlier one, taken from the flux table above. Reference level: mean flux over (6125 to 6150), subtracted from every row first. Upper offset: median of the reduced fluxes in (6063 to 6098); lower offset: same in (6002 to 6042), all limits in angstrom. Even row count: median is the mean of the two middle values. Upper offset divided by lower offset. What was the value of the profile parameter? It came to 1.7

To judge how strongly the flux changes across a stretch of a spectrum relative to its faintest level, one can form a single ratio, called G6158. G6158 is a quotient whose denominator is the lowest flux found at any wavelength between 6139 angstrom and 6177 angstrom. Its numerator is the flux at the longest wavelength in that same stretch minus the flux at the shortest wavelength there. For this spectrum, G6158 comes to 0.3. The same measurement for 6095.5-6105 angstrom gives -0.3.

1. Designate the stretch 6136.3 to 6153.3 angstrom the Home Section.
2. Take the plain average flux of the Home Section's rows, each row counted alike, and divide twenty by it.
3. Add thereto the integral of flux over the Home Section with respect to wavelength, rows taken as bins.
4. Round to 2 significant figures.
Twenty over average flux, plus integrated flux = 69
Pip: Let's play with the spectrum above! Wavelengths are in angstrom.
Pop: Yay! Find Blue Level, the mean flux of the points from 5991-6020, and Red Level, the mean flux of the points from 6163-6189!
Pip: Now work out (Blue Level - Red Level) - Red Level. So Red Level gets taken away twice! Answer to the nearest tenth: -4.8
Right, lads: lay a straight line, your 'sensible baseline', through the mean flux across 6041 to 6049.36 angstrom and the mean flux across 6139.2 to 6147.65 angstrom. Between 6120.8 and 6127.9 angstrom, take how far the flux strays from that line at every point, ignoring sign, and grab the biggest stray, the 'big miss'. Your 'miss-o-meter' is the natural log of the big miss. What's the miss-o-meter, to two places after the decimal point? -0.21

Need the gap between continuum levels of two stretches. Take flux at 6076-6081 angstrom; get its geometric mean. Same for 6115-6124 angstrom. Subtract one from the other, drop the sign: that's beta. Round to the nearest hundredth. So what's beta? 0.07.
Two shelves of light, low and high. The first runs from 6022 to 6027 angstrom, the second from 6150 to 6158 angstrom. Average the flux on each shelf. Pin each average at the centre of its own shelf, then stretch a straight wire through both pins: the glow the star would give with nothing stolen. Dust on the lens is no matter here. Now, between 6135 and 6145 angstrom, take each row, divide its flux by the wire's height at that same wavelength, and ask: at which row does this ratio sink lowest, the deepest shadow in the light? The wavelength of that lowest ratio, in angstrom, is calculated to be 6141.28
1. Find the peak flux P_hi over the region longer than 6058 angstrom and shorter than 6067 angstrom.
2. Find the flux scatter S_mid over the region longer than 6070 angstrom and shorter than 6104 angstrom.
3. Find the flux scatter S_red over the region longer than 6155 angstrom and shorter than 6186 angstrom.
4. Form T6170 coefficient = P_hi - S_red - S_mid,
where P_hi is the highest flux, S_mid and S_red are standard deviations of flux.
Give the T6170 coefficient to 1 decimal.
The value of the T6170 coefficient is 3.8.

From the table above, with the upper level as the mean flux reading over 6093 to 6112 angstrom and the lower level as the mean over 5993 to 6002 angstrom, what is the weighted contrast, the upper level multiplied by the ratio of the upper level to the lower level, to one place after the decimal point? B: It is 4.9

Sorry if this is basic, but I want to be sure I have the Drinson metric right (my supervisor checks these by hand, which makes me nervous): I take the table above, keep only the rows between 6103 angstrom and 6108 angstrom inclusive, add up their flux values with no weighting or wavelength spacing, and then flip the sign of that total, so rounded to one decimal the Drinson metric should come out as -16.8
